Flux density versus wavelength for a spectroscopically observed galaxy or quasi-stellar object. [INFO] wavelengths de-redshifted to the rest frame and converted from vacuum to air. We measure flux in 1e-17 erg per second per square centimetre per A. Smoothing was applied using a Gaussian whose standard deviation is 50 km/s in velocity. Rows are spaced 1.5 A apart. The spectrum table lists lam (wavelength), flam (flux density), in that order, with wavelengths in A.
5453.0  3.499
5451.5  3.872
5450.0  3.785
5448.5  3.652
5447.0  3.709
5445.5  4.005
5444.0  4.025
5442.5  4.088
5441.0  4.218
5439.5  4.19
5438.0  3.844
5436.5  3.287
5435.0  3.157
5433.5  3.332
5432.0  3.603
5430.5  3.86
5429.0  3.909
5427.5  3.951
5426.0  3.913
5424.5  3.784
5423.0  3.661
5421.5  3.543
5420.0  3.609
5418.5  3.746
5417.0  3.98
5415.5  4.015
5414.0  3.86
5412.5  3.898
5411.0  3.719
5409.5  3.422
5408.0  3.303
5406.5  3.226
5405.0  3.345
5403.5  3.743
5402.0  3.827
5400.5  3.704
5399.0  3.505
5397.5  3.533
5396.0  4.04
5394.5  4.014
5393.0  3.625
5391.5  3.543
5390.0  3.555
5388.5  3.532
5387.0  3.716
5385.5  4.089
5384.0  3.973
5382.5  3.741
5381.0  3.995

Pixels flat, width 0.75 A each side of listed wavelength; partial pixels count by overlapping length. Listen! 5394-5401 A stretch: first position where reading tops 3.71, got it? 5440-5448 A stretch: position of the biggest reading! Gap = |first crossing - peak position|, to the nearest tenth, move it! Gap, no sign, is 46.5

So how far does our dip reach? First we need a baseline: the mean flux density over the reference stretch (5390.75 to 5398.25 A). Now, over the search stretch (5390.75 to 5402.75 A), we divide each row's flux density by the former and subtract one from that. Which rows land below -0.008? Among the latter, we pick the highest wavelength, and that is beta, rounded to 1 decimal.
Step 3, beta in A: 5400.5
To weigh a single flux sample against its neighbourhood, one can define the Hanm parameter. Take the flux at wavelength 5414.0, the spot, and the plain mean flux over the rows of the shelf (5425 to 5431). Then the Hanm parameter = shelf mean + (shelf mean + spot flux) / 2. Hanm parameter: 7.8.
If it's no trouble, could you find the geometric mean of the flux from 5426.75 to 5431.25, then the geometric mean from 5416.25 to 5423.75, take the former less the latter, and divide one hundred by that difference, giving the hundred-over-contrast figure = 496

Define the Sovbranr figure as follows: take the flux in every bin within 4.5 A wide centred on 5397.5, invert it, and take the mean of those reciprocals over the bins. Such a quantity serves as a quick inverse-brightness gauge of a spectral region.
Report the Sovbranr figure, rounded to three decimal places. 0.272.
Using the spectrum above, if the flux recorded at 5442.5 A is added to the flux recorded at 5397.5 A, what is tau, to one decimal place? 7.6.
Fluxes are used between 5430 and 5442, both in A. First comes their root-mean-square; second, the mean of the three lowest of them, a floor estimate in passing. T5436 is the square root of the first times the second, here 3.48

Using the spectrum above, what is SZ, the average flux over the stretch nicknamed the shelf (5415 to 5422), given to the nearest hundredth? 3.78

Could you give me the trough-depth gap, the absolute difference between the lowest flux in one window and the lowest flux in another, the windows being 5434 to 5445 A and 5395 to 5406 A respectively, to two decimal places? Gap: 0.19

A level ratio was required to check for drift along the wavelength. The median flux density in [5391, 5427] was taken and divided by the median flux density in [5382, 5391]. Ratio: 1.00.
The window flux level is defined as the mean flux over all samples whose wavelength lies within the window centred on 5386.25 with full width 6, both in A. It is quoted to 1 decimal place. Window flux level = 3.8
